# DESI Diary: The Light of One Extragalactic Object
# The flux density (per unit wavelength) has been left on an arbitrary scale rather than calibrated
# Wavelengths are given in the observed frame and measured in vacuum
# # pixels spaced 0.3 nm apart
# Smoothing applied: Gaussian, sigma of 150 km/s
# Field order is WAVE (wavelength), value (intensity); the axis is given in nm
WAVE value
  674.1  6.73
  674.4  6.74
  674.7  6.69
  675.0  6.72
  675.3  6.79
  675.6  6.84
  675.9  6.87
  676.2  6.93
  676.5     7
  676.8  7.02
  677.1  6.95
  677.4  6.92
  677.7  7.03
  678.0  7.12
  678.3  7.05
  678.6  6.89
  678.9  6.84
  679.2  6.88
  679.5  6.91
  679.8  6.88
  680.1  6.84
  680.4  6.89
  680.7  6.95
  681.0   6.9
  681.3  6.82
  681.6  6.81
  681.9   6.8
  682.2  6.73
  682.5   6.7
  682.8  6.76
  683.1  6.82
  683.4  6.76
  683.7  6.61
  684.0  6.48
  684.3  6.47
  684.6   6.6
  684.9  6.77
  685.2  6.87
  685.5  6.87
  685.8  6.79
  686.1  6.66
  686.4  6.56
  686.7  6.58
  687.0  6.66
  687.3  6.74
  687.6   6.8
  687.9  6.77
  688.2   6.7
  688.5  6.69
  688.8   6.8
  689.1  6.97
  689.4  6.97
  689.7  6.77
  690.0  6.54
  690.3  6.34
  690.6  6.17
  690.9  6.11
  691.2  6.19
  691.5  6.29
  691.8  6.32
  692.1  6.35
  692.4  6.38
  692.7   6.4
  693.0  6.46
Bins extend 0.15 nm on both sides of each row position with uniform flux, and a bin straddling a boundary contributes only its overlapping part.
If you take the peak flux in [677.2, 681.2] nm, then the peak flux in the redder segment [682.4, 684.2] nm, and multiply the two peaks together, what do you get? 48.6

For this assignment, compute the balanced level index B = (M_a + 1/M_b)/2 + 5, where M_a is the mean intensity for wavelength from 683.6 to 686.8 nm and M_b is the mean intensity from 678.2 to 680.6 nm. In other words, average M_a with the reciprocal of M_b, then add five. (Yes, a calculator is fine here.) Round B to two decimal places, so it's 8.40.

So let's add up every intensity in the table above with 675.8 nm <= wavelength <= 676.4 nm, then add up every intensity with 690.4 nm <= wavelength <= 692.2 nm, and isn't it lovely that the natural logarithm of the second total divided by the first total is 1.0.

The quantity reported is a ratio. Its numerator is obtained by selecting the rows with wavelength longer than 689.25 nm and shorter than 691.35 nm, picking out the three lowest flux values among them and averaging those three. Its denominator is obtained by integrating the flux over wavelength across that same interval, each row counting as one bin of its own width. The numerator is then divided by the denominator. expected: 0.455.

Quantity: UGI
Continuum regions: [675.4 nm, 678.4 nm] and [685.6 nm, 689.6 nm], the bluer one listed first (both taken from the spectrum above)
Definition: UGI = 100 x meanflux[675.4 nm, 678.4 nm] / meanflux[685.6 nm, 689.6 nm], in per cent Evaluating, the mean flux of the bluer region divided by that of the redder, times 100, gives 103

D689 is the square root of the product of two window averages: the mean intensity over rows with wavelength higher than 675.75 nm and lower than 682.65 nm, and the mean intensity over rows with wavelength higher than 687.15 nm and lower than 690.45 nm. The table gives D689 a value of 6.82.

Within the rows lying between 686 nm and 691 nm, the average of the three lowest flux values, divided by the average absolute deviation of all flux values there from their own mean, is 35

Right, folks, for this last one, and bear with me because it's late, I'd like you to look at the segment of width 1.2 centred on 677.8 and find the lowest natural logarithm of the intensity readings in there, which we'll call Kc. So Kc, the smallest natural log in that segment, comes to 1.93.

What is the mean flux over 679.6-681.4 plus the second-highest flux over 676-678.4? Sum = 13.93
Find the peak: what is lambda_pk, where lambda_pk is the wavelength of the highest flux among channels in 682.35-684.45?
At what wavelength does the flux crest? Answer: 683.1 nm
